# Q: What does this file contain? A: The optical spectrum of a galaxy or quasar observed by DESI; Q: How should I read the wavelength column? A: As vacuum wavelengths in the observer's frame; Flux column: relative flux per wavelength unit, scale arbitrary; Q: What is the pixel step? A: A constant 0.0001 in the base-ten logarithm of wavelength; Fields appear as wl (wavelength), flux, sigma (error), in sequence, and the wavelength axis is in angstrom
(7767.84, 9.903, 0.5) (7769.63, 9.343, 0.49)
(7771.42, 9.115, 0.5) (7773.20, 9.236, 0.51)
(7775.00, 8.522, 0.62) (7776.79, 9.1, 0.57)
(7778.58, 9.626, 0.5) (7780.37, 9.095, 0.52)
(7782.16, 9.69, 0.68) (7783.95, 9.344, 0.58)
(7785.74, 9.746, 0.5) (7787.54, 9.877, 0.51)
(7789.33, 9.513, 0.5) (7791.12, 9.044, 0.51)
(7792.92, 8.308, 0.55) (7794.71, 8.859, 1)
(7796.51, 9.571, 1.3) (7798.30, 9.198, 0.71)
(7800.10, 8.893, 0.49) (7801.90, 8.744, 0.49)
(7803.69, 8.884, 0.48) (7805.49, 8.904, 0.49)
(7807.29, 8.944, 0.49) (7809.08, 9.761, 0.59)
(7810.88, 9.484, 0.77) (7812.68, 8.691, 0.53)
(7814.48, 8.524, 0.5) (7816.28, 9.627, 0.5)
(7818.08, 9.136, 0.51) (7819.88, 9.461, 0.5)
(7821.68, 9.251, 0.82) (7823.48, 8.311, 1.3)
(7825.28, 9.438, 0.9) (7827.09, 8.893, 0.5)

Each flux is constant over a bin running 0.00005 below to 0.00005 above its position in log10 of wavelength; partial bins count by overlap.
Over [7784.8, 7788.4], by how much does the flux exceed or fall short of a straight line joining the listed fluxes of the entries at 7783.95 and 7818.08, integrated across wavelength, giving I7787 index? 1.7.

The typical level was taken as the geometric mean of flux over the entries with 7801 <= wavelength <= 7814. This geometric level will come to 9.05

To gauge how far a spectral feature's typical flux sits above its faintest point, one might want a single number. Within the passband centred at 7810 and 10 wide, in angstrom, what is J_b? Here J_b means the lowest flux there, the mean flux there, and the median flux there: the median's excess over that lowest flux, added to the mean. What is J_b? 9.5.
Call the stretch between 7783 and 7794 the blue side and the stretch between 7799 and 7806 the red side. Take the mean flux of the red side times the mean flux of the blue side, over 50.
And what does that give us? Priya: 1.65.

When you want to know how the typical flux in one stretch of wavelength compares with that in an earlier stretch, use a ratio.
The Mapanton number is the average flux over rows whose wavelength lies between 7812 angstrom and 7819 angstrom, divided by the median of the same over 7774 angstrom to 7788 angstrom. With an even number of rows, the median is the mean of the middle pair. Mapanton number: 0.95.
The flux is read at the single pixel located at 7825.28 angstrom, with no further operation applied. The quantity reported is 9.438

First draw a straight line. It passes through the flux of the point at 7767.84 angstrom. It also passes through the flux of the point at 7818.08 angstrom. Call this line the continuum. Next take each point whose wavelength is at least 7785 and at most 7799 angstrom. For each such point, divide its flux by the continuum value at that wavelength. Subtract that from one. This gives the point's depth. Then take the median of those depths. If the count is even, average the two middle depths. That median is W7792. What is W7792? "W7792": 0.02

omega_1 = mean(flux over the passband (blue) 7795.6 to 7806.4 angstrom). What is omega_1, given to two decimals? 9.03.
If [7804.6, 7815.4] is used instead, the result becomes 9.05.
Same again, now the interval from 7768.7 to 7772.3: 9.23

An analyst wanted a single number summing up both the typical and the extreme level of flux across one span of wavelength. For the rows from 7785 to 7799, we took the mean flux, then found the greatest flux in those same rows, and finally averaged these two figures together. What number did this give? 9.57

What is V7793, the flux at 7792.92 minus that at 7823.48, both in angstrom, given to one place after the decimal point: 0.0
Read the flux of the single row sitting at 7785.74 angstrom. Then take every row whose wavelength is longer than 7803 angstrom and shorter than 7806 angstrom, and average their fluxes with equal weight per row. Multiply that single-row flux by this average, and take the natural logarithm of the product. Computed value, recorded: 4.46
